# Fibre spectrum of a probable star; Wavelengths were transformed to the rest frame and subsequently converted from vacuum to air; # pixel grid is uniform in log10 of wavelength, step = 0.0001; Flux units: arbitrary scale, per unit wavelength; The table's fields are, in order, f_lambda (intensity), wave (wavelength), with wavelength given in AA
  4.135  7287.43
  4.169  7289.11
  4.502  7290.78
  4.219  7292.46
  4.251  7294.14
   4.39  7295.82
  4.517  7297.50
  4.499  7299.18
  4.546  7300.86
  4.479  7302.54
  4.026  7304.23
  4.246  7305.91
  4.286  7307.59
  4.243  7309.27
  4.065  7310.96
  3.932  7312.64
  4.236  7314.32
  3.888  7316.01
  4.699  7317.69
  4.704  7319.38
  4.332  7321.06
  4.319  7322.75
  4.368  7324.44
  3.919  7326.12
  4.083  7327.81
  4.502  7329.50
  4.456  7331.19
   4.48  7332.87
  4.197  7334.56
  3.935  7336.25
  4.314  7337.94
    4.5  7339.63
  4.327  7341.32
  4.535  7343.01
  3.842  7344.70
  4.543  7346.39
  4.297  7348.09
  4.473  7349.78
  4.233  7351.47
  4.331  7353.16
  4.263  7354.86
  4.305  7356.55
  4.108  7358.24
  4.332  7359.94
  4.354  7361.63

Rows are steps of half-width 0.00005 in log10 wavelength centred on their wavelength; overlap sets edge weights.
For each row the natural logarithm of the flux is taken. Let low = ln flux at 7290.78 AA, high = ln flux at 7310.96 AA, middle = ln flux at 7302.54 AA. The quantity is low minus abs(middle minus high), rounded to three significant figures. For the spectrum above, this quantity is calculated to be 1.41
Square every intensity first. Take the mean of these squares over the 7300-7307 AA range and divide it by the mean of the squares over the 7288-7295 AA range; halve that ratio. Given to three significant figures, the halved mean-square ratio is 0.510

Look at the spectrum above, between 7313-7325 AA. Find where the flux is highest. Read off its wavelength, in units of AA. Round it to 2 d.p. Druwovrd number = 7319.38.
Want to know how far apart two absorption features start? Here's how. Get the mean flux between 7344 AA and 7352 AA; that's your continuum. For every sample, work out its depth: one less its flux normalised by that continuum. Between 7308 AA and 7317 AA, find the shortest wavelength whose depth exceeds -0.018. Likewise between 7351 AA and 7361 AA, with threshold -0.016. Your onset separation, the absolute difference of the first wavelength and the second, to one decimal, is 42.2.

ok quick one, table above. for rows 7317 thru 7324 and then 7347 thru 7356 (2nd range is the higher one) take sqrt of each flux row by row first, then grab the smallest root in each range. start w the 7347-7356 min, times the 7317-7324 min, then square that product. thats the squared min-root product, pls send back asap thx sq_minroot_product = 18.3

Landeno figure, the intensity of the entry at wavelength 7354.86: 4.263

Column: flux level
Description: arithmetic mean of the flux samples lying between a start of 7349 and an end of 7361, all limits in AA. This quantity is 4.29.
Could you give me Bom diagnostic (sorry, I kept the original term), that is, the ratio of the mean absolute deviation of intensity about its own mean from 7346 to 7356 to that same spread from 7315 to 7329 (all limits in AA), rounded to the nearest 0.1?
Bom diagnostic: 0.4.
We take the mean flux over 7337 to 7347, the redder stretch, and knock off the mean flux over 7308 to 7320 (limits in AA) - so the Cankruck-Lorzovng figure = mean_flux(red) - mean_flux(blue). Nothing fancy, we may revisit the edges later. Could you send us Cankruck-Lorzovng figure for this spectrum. 0.091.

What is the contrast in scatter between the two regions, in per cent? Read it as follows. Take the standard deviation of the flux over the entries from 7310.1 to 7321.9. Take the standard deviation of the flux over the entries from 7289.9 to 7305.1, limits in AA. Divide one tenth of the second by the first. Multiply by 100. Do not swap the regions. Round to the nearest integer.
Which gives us 5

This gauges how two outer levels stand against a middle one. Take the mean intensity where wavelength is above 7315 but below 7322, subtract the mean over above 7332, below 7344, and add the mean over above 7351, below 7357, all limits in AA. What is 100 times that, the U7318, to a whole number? 436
